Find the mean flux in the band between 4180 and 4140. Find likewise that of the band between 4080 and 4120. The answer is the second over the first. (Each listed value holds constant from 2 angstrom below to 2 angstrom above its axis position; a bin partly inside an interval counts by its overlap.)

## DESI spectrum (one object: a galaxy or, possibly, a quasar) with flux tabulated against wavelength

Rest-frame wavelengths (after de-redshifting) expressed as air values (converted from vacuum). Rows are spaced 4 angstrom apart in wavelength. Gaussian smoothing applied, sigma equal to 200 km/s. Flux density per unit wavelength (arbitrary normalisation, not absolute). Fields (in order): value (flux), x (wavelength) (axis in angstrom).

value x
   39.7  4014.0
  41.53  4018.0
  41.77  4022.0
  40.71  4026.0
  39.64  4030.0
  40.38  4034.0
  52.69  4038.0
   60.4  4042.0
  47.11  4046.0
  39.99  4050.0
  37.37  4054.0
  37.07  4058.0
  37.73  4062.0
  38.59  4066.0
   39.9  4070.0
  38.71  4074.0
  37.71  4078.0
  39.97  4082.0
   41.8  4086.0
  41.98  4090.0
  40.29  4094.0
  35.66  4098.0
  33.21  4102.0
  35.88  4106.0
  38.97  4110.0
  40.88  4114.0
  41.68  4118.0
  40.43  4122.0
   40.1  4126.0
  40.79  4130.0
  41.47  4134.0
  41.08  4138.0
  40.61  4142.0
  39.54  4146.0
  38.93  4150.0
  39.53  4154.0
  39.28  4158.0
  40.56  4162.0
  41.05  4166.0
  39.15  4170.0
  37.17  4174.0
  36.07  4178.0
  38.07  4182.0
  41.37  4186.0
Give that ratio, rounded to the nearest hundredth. 1.00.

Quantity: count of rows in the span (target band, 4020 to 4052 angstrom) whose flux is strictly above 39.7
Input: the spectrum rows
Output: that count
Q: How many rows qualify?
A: 7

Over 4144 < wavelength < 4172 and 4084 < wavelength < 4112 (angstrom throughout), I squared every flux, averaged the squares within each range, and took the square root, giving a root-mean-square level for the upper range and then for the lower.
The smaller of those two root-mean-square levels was 38.4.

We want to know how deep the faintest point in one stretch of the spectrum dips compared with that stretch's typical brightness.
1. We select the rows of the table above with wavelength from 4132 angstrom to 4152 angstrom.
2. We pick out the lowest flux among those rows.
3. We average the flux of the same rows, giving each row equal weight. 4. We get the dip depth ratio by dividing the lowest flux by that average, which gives 0.97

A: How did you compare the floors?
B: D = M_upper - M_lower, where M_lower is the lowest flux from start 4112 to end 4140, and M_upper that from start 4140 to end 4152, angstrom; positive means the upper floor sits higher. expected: -1.2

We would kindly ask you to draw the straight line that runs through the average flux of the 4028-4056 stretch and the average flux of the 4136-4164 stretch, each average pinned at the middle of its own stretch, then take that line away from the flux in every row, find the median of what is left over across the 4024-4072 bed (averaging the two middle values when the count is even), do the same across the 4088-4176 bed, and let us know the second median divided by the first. 0.13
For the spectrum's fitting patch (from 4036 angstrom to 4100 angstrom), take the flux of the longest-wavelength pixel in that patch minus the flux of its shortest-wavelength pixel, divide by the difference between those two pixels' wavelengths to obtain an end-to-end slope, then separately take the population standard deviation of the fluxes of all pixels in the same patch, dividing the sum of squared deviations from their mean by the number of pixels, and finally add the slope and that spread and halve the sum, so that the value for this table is 3.0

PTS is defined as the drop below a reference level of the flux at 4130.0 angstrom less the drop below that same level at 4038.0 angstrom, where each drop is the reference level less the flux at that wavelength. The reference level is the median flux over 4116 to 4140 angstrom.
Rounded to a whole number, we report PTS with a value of 12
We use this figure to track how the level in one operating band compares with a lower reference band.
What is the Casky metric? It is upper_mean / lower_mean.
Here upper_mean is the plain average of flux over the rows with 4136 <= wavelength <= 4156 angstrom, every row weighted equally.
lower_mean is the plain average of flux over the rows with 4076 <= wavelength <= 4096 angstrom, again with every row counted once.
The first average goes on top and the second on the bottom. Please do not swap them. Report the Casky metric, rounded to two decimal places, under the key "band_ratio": 0.99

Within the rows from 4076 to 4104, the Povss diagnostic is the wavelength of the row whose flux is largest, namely 4090.0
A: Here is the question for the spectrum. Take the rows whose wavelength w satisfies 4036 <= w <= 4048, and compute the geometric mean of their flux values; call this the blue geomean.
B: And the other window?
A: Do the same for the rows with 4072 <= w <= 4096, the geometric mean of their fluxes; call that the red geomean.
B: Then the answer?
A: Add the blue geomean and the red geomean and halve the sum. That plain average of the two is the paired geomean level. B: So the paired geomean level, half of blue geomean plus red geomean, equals 47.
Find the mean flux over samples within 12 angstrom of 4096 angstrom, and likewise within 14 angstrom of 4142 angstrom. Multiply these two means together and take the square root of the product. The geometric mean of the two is 39.2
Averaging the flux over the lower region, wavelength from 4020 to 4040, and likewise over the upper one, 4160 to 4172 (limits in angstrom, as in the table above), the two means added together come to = 83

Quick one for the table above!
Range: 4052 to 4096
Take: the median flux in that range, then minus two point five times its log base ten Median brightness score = -3.97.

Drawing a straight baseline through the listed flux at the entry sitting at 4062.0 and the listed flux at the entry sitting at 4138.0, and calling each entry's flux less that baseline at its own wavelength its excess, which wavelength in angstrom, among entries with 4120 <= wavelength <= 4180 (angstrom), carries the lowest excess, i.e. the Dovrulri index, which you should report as 4178.0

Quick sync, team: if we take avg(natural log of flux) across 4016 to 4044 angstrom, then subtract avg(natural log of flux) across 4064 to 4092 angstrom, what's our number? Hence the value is 0.12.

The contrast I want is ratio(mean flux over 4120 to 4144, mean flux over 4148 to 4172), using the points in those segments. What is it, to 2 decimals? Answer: 1.03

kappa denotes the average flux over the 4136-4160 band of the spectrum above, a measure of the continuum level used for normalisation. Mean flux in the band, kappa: 39.8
